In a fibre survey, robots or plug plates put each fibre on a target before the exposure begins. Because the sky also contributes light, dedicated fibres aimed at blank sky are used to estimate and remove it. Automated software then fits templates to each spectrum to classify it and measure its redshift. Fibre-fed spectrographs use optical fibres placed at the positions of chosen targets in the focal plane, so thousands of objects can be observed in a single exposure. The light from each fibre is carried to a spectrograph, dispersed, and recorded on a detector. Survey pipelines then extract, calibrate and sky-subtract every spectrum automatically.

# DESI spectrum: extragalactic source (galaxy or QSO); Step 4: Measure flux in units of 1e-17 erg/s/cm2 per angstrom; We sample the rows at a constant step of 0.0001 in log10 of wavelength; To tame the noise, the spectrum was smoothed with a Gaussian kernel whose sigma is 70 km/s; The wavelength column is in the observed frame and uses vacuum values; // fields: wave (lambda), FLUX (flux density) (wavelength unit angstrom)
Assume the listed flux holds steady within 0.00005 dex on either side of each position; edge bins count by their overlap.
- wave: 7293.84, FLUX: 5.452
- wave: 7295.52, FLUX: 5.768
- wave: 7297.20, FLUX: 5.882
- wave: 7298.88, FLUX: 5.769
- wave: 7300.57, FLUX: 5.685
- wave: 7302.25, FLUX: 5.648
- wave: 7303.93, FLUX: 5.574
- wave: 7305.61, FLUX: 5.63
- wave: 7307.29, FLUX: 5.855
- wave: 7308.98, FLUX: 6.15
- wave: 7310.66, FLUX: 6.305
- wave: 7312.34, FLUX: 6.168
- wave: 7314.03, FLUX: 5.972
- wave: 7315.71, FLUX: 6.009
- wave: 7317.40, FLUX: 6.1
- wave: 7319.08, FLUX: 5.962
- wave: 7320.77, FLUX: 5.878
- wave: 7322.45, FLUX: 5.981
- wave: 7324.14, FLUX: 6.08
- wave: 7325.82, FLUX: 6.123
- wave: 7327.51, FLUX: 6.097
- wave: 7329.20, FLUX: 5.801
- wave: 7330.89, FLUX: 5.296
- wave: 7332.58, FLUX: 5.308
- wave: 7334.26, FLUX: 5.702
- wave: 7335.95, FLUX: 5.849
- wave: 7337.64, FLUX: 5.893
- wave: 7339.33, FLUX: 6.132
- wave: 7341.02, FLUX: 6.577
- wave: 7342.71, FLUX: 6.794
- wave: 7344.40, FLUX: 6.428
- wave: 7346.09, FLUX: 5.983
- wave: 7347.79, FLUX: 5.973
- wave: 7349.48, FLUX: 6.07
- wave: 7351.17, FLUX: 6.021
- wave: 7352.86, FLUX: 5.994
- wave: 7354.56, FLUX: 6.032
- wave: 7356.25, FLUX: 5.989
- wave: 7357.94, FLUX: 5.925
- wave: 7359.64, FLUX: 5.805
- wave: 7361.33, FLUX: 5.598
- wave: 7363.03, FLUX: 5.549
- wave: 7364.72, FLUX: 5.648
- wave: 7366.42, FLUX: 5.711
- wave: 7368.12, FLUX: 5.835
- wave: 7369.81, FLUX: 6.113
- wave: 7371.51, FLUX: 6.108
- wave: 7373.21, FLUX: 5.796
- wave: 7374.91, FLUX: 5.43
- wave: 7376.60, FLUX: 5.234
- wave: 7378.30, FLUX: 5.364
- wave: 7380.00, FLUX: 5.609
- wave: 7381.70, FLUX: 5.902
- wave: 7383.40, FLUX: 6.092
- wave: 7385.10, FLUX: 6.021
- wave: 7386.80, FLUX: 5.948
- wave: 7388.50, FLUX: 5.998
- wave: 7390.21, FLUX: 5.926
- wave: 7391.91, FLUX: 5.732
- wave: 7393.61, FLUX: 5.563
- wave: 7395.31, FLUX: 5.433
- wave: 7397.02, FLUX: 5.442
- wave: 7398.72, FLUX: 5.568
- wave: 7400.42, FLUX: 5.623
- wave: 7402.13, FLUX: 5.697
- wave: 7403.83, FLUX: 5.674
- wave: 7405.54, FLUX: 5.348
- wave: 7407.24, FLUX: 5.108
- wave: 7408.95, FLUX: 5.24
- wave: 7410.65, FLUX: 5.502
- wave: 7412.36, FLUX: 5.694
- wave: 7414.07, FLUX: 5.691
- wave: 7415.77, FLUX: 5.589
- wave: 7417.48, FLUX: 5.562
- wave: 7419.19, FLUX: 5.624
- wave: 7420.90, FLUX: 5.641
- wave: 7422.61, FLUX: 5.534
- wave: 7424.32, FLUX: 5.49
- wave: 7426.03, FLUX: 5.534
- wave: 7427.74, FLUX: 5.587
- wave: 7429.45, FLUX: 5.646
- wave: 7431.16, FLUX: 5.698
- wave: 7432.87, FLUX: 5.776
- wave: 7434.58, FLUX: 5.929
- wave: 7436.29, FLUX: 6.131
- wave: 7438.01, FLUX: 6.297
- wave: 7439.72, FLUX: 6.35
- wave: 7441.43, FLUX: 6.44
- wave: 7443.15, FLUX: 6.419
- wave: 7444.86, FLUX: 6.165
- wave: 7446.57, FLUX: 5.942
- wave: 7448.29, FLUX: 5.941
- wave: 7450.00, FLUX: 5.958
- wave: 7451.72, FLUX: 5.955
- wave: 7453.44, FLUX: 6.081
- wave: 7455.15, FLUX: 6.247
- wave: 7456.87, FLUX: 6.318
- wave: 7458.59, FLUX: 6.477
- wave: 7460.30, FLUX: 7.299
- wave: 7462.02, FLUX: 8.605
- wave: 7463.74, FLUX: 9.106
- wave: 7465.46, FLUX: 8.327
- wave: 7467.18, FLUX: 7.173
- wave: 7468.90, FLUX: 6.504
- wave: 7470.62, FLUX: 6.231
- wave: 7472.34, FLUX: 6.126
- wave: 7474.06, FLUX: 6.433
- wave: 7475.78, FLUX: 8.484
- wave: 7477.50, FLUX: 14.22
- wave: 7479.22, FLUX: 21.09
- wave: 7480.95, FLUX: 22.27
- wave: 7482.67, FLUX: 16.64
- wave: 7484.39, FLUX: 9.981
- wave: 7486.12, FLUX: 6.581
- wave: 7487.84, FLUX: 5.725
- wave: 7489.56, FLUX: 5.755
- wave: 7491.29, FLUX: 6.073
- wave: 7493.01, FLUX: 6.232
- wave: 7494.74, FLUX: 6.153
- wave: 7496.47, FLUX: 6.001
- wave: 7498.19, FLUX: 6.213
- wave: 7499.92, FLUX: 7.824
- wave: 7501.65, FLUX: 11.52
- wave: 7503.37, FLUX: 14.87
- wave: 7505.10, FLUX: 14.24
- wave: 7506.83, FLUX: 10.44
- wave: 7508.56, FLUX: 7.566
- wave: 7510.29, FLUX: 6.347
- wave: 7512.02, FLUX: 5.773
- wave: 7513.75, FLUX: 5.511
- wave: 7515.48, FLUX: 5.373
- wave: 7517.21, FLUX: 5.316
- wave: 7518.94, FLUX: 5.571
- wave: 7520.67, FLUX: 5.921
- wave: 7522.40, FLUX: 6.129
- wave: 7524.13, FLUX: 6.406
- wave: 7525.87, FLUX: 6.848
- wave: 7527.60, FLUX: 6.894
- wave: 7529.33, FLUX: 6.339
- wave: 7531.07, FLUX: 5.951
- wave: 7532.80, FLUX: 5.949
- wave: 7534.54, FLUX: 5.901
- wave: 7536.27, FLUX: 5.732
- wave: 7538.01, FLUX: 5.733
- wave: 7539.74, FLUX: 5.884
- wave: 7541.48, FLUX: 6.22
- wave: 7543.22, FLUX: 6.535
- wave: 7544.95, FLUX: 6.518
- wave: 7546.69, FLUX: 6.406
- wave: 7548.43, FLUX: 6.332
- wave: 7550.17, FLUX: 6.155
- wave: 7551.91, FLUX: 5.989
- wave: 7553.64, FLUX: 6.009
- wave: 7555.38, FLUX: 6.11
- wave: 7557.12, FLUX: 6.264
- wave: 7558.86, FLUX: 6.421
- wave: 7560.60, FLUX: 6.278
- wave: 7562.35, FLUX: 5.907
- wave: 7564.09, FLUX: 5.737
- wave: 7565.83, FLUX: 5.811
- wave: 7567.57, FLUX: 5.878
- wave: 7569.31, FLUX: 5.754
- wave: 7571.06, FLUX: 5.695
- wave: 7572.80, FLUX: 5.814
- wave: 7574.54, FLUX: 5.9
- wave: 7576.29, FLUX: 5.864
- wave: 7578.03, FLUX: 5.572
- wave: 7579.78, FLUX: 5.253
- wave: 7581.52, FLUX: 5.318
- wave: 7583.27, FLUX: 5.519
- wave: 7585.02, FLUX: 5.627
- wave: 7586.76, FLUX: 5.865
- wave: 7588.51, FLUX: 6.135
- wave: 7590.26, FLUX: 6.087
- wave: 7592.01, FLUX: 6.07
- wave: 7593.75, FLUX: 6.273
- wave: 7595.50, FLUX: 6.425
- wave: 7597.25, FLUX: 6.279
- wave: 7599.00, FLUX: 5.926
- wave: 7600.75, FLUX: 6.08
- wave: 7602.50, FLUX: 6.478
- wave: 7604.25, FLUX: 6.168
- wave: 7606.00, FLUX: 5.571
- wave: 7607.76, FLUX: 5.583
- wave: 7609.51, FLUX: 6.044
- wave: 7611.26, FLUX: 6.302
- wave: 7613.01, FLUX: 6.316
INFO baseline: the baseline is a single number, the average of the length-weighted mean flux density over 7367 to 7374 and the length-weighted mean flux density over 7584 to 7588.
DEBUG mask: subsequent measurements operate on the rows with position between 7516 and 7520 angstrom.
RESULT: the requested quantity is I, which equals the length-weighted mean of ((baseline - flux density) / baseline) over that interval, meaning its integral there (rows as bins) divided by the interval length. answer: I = 0.07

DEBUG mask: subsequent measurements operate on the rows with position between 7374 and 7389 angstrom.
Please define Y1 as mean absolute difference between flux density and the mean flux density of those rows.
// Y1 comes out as 0.29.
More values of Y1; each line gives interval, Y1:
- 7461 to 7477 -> 1.06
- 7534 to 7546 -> 0.30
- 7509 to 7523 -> 0.30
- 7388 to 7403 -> 0.15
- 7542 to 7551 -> 0.12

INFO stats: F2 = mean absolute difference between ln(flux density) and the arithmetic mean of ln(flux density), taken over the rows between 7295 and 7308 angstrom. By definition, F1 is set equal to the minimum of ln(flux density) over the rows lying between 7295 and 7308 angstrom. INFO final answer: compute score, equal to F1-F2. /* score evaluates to 1.70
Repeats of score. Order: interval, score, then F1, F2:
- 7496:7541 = 1.46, 1.67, 0.21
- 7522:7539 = 1.69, 1.75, 0.06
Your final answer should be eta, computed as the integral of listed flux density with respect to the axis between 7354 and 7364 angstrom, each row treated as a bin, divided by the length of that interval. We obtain 5.8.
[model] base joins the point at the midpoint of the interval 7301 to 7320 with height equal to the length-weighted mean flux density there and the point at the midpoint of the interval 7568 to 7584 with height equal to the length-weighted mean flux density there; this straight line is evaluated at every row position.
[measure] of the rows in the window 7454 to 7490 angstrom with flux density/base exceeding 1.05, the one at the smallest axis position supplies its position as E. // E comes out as 7455.15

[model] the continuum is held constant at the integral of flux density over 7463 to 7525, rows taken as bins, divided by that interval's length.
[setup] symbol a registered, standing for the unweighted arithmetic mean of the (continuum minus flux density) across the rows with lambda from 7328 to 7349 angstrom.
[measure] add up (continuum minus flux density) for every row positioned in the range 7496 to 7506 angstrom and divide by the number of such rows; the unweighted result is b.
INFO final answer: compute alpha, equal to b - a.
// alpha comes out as -4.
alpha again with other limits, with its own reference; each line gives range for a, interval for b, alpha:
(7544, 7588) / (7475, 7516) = -4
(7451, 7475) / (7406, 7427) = 1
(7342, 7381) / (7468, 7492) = -4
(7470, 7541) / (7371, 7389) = 2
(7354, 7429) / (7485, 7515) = -2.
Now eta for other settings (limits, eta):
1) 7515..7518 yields 5.3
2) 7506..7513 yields 7.5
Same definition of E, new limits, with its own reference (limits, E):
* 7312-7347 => 7341.02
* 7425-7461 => 7436.29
